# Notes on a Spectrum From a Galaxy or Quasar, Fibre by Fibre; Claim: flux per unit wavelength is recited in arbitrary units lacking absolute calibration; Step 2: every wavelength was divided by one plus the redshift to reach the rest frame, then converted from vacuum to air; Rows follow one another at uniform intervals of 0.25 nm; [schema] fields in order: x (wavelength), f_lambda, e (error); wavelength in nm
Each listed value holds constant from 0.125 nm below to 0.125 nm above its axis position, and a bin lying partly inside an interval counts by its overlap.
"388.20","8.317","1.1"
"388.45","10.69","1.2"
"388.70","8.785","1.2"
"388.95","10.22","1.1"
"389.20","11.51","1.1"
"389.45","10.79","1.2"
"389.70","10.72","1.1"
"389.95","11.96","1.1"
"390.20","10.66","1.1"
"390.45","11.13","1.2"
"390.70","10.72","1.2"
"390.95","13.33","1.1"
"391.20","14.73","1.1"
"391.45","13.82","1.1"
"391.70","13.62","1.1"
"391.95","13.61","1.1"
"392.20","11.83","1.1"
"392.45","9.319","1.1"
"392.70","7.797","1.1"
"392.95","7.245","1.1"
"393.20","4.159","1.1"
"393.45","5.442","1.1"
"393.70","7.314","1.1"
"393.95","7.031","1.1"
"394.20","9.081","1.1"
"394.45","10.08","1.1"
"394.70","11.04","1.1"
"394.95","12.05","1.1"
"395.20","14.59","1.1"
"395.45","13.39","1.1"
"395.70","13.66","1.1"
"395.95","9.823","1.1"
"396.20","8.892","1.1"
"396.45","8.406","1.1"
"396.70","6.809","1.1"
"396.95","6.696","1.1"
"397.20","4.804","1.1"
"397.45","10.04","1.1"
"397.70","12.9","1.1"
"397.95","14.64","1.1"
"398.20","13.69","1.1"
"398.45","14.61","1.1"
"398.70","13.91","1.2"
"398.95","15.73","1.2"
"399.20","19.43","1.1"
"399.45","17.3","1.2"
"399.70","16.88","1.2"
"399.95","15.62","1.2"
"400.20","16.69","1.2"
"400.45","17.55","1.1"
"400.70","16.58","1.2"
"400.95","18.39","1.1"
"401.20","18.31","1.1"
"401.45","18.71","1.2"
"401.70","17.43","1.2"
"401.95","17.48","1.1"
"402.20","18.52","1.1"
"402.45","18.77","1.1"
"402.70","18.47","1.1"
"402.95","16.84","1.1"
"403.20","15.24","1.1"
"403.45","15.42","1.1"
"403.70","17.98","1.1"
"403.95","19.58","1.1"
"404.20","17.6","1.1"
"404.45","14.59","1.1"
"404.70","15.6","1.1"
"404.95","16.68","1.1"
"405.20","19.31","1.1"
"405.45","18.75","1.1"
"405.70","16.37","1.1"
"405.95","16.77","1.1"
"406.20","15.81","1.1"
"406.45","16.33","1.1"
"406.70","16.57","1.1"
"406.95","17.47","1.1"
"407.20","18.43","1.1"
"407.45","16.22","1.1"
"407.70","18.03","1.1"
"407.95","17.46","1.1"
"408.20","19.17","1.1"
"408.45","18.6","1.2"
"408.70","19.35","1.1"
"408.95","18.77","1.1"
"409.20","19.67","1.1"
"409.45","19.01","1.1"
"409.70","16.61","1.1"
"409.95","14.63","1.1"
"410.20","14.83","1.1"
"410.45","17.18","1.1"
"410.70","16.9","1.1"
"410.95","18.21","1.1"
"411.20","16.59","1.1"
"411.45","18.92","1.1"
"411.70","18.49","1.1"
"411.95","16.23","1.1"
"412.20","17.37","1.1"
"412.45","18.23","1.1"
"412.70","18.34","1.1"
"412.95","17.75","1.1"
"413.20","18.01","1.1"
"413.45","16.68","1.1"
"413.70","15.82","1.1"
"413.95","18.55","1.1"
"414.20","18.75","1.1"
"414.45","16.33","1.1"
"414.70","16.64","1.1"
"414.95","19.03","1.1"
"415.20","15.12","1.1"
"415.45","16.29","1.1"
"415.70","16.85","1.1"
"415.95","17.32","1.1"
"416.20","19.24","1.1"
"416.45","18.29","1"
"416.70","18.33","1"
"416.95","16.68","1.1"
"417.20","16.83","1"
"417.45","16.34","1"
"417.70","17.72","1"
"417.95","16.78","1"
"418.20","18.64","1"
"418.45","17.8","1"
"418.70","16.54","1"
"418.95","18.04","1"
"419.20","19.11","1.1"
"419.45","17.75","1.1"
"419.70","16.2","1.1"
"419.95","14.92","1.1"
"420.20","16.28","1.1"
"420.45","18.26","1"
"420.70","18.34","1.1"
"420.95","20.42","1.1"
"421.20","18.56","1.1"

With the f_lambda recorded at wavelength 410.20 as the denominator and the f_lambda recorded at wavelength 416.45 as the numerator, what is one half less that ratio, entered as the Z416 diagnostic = -0.73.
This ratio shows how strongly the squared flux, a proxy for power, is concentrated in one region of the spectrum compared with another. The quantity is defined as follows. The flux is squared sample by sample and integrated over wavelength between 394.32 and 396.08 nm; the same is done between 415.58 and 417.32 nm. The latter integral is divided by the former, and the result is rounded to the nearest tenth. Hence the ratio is 2.1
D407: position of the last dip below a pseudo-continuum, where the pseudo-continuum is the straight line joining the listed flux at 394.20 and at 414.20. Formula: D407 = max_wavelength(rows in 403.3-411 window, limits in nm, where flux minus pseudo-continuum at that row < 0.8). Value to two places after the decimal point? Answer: 410.70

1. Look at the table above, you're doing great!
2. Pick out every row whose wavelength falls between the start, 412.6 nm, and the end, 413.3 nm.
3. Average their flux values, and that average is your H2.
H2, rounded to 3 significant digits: 18.0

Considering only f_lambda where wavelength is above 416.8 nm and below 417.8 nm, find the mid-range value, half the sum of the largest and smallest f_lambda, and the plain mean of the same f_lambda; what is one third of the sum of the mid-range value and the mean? 11.3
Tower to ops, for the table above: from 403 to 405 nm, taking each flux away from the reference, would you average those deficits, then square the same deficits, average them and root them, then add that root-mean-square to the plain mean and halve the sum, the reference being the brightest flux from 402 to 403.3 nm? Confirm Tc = 2.4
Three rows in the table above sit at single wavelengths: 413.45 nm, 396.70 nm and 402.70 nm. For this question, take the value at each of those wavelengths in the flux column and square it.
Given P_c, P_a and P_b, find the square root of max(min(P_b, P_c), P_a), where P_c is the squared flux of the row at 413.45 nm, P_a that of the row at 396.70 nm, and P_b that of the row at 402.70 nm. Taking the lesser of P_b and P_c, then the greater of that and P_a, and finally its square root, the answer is 16.7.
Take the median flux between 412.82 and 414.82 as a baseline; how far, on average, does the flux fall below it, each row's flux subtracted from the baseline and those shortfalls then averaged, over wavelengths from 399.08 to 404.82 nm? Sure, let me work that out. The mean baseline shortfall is -0.1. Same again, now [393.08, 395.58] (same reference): 7.8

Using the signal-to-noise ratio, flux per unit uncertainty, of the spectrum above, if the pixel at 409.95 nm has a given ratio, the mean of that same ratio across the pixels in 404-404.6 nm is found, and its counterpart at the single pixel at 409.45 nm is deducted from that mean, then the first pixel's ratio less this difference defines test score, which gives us 16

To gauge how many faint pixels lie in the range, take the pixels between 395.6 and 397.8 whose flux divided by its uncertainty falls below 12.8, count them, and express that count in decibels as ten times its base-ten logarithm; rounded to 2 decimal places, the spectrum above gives 9.54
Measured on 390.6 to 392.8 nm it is 9.03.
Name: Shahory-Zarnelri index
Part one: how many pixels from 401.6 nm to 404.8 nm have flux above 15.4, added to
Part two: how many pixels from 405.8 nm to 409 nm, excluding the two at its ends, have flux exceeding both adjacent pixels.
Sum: 15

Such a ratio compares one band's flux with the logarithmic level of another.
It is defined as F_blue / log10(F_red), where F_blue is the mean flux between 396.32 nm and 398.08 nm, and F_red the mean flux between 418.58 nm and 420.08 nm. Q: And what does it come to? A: 7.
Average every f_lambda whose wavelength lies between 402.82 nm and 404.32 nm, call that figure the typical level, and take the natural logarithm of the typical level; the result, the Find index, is 2.84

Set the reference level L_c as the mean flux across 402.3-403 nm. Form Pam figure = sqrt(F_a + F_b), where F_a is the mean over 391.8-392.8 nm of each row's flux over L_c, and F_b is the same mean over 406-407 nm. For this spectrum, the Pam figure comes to 1.23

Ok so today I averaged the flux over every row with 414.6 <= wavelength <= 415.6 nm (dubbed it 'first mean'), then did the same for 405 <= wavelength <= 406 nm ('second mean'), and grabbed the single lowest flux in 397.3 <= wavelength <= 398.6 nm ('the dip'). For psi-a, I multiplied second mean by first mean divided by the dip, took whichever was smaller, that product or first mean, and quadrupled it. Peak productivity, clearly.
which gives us 67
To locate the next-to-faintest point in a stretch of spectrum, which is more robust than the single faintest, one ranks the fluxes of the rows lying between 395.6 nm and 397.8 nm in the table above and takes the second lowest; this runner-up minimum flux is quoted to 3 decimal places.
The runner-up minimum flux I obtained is 6.696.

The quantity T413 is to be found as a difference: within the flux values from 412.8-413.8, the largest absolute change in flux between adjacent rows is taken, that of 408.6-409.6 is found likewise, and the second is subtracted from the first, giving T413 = 0.4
